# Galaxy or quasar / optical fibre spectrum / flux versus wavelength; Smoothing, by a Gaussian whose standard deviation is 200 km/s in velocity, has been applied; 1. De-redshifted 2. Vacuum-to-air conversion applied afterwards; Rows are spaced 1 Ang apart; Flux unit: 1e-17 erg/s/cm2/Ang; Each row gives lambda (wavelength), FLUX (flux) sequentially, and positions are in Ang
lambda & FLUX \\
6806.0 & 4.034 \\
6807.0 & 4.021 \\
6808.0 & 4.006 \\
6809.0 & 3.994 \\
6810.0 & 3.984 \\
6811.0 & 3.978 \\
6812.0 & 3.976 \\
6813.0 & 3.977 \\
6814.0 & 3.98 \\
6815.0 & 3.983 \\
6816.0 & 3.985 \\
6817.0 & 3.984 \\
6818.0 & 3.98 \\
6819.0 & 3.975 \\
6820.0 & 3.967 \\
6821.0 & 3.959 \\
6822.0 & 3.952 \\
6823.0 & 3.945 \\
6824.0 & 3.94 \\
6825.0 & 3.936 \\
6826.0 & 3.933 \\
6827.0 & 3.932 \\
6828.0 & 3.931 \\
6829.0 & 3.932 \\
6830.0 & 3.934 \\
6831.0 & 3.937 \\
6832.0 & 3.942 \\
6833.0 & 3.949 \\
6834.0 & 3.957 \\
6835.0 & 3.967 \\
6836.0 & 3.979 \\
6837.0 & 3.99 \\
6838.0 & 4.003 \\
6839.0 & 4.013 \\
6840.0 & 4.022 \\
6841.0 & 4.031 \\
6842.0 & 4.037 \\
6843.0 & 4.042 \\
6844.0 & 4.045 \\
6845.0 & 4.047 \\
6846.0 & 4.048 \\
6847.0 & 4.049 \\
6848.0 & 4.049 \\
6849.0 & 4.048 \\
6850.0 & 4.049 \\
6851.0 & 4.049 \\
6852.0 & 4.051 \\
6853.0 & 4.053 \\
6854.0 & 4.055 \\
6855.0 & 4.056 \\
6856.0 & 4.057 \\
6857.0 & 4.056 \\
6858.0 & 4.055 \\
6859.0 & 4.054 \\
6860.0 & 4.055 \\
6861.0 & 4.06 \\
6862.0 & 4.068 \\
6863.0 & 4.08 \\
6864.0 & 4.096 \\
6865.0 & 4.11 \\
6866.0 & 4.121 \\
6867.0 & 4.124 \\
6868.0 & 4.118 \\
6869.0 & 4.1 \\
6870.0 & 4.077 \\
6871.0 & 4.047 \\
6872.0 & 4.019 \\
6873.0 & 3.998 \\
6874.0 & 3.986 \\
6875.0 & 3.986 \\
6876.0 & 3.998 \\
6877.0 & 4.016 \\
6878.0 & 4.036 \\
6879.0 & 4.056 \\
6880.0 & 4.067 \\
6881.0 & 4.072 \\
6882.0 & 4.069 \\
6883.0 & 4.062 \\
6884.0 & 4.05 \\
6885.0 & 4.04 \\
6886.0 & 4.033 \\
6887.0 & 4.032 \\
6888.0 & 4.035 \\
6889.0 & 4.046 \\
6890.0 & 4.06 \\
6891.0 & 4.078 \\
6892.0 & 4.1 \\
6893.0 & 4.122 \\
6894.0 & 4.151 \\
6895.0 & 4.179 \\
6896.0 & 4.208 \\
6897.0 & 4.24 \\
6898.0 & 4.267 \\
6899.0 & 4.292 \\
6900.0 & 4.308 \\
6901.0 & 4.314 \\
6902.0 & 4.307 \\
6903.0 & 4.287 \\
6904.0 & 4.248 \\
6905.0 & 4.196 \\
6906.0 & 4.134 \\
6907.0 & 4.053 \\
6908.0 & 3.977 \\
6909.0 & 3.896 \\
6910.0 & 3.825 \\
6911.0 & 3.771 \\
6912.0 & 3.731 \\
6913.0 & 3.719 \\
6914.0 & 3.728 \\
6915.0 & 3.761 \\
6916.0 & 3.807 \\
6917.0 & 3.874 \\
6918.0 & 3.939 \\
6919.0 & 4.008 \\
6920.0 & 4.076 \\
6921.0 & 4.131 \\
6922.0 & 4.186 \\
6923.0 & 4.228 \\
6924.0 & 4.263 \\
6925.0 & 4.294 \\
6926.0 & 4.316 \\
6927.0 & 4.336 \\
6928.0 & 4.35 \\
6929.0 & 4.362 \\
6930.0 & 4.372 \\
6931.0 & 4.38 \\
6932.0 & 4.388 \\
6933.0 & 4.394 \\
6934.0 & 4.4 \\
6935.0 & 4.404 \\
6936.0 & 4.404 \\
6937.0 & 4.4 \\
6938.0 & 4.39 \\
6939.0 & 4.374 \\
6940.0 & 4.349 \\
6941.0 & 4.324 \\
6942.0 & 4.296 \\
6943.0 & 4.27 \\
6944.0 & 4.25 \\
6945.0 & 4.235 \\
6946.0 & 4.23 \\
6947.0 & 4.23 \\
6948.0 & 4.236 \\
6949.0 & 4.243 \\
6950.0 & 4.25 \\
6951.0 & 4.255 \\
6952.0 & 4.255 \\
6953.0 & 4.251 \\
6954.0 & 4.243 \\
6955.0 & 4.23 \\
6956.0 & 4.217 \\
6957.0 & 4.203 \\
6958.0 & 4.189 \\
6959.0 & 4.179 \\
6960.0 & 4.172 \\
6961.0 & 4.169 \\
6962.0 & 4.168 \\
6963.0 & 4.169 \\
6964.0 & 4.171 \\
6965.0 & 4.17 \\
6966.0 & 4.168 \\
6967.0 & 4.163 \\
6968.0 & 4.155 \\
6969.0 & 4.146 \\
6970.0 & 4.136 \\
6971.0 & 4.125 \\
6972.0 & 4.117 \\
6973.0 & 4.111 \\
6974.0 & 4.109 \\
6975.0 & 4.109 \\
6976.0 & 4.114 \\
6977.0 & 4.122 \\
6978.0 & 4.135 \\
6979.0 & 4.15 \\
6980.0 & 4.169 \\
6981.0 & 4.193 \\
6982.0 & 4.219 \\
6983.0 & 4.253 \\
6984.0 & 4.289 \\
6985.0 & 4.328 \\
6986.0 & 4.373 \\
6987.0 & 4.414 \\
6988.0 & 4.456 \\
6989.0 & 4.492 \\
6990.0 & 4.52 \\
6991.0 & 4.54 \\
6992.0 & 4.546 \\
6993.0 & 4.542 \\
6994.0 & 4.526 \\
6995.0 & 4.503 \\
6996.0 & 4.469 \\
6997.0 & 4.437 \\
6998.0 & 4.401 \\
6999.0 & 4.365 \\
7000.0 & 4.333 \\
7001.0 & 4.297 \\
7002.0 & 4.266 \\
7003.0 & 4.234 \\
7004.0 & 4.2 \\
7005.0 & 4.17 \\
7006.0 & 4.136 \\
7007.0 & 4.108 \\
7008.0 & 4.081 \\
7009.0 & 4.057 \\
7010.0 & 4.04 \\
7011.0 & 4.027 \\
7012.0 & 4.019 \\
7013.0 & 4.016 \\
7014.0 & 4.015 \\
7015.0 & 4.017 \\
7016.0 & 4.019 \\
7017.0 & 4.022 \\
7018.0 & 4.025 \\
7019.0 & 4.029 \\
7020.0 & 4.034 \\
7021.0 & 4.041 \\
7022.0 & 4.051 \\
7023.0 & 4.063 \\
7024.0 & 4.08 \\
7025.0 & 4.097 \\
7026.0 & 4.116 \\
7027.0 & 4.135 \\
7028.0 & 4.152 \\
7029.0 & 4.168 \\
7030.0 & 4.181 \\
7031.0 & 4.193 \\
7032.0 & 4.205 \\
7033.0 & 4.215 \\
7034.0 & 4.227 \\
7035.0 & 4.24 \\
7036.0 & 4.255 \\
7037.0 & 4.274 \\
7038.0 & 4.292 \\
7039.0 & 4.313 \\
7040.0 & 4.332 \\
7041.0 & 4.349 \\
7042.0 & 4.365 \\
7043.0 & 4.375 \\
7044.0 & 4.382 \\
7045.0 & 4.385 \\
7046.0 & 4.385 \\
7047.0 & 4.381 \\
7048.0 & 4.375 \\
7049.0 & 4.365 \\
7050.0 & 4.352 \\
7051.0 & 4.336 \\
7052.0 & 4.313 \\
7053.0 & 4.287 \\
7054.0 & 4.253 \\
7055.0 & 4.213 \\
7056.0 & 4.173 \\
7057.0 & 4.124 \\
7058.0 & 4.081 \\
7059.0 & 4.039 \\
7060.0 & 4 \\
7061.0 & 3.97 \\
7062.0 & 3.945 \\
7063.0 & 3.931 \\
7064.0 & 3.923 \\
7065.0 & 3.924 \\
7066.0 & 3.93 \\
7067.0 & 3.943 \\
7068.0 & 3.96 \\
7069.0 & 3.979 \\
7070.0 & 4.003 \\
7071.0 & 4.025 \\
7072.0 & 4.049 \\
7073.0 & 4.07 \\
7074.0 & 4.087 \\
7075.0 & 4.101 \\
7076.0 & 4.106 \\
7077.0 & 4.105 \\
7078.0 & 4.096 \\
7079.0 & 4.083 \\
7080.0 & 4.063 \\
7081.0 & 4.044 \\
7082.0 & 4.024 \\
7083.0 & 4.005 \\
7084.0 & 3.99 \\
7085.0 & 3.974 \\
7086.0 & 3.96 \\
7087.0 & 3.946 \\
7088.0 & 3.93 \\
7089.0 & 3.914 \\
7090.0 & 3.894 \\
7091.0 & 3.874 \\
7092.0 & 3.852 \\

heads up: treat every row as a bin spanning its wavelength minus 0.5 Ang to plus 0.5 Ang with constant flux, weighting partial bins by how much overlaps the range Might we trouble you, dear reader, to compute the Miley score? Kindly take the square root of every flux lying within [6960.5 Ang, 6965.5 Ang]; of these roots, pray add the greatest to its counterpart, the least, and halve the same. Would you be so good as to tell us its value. 2.04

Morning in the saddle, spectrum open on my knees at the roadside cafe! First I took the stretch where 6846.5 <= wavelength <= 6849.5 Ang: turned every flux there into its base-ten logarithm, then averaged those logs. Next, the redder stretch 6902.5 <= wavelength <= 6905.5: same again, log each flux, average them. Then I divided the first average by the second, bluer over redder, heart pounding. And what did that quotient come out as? 0.97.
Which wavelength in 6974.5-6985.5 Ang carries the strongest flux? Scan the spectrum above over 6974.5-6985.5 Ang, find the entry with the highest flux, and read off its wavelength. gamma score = 6985.0 Ang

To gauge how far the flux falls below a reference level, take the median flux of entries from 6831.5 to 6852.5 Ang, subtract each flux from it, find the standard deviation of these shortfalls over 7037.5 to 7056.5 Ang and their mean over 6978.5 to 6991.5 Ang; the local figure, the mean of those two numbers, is -0.12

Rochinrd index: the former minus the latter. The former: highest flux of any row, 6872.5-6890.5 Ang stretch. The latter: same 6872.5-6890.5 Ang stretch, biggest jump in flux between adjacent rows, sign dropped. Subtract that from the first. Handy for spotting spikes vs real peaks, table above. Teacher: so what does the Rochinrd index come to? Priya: 4.05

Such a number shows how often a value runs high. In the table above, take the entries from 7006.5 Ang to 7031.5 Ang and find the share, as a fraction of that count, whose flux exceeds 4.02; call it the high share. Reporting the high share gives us 0.80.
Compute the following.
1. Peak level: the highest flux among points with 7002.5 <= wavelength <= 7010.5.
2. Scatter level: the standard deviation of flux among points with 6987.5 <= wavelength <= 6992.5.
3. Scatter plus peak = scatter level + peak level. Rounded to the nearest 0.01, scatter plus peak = 4.27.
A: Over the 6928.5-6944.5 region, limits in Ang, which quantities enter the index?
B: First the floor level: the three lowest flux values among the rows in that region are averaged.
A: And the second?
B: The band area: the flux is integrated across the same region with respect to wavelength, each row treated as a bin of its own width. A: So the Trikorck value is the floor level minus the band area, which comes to -65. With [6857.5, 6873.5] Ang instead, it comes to -61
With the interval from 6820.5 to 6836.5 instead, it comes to -59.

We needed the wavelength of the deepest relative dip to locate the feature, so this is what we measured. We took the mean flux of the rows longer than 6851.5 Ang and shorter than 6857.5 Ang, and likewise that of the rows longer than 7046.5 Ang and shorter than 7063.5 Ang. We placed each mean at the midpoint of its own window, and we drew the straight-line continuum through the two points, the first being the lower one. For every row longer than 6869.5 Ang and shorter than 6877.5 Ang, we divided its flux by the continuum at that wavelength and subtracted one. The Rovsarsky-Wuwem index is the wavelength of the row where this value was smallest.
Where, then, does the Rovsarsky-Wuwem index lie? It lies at 6875.0 Ang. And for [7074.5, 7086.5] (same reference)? 7086.0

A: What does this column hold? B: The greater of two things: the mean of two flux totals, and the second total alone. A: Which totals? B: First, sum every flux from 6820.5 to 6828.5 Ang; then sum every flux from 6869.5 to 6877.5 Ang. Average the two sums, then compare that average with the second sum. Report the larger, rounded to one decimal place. 32.1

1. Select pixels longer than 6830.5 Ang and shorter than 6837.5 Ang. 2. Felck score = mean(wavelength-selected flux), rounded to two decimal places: 3.96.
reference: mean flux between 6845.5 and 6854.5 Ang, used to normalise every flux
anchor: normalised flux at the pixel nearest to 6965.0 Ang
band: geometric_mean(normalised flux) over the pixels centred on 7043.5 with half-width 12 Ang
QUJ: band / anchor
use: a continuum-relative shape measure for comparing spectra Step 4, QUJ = 1.03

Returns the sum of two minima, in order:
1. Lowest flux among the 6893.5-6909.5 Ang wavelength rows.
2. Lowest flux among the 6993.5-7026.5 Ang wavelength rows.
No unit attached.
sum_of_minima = 7.91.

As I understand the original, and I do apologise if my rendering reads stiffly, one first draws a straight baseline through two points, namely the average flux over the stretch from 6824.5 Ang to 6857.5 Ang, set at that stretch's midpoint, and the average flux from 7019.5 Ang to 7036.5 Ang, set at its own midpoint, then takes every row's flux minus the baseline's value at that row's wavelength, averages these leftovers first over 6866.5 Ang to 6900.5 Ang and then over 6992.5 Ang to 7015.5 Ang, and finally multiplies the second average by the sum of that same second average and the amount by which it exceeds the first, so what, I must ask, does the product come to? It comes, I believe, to 0.015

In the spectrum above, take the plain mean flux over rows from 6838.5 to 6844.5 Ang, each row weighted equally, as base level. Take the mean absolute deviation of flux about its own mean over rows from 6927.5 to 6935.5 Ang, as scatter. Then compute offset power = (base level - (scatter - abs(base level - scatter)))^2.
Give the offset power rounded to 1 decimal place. 64.5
